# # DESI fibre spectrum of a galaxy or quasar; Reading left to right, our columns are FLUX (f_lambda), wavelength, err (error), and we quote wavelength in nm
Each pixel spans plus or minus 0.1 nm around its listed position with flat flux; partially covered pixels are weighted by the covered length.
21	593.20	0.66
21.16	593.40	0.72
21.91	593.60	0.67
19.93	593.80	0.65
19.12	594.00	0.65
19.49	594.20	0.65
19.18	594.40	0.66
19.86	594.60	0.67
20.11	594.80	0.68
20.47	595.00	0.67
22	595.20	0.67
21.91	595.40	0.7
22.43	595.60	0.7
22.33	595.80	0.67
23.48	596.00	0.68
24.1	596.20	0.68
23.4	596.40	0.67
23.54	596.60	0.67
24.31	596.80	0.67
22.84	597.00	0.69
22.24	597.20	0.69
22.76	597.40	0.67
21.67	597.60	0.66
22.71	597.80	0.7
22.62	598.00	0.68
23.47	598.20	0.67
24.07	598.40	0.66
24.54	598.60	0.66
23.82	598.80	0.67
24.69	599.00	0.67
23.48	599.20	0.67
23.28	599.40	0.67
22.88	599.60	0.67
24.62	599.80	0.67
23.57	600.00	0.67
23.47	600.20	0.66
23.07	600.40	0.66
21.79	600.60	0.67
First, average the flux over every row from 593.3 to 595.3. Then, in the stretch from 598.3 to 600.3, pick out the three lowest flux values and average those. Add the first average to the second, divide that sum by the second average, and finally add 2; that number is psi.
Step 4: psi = 3.88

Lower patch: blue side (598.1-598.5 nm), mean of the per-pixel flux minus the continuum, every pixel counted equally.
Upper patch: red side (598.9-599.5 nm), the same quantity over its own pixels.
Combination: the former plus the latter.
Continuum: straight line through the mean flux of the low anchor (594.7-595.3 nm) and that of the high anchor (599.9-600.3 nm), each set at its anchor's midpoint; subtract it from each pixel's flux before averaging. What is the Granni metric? 1.95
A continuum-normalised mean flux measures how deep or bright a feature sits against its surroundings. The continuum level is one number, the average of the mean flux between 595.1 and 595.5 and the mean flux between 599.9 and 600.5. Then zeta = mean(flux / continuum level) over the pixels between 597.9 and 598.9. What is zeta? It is 1.05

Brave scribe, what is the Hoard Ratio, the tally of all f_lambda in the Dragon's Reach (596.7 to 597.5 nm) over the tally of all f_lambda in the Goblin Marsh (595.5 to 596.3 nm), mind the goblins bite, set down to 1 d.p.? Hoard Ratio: 1.0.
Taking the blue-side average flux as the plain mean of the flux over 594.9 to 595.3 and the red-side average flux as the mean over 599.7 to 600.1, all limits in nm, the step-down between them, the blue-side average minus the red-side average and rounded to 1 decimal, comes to -2.9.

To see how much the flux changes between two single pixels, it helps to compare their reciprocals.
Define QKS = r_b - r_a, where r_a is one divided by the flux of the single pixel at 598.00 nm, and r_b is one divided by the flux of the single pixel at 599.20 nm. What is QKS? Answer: -0.0016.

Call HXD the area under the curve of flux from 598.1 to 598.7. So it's 14.4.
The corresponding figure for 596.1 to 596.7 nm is 14.2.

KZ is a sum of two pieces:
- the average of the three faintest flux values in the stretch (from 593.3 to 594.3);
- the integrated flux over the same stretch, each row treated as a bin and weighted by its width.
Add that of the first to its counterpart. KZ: 39.8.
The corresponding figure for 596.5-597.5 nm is 45.8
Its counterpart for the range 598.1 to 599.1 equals 47.9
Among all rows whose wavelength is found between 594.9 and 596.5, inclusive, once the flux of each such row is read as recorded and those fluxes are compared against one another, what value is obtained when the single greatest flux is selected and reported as 24.1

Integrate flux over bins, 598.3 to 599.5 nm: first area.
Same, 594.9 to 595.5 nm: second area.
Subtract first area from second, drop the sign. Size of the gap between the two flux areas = 15.9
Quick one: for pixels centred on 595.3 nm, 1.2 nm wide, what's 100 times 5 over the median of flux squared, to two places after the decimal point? 1.04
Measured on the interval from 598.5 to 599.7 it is 0.89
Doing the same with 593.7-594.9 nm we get 1.29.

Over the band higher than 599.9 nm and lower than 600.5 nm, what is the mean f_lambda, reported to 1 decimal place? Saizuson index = 23.4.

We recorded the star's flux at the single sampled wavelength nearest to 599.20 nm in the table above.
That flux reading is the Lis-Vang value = 23.48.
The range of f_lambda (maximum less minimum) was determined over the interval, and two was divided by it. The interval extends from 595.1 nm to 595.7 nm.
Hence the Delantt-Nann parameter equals 3.8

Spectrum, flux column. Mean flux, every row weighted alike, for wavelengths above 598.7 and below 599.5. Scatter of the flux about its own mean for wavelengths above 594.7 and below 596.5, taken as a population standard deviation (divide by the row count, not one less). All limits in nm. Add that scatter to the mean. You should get 25.1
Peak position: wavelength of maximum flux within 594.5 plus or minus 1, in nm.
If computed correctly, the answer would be 595.20 nm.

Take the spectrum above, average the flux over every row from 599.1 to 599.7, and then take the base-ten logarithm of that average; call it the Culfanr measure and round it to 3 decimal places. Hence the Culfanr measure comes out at 1.366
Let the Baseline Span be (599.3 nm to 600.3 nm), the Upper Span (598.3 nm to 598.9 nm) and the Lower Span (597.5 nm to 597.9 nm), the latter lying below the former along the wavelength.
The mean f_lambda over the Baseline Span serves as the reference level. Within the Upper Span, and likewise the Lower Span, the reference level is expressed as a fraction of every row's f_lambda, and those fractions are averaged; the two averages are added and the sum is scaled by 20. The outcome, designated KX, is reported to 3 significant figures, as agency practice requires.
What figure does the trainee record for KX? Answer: 40.8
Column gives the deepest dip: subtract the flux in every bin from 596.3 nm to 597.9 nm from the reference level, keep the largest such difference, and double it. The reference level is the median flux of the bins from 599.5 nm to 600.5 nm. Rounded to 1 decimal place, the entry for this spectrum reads 3.6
